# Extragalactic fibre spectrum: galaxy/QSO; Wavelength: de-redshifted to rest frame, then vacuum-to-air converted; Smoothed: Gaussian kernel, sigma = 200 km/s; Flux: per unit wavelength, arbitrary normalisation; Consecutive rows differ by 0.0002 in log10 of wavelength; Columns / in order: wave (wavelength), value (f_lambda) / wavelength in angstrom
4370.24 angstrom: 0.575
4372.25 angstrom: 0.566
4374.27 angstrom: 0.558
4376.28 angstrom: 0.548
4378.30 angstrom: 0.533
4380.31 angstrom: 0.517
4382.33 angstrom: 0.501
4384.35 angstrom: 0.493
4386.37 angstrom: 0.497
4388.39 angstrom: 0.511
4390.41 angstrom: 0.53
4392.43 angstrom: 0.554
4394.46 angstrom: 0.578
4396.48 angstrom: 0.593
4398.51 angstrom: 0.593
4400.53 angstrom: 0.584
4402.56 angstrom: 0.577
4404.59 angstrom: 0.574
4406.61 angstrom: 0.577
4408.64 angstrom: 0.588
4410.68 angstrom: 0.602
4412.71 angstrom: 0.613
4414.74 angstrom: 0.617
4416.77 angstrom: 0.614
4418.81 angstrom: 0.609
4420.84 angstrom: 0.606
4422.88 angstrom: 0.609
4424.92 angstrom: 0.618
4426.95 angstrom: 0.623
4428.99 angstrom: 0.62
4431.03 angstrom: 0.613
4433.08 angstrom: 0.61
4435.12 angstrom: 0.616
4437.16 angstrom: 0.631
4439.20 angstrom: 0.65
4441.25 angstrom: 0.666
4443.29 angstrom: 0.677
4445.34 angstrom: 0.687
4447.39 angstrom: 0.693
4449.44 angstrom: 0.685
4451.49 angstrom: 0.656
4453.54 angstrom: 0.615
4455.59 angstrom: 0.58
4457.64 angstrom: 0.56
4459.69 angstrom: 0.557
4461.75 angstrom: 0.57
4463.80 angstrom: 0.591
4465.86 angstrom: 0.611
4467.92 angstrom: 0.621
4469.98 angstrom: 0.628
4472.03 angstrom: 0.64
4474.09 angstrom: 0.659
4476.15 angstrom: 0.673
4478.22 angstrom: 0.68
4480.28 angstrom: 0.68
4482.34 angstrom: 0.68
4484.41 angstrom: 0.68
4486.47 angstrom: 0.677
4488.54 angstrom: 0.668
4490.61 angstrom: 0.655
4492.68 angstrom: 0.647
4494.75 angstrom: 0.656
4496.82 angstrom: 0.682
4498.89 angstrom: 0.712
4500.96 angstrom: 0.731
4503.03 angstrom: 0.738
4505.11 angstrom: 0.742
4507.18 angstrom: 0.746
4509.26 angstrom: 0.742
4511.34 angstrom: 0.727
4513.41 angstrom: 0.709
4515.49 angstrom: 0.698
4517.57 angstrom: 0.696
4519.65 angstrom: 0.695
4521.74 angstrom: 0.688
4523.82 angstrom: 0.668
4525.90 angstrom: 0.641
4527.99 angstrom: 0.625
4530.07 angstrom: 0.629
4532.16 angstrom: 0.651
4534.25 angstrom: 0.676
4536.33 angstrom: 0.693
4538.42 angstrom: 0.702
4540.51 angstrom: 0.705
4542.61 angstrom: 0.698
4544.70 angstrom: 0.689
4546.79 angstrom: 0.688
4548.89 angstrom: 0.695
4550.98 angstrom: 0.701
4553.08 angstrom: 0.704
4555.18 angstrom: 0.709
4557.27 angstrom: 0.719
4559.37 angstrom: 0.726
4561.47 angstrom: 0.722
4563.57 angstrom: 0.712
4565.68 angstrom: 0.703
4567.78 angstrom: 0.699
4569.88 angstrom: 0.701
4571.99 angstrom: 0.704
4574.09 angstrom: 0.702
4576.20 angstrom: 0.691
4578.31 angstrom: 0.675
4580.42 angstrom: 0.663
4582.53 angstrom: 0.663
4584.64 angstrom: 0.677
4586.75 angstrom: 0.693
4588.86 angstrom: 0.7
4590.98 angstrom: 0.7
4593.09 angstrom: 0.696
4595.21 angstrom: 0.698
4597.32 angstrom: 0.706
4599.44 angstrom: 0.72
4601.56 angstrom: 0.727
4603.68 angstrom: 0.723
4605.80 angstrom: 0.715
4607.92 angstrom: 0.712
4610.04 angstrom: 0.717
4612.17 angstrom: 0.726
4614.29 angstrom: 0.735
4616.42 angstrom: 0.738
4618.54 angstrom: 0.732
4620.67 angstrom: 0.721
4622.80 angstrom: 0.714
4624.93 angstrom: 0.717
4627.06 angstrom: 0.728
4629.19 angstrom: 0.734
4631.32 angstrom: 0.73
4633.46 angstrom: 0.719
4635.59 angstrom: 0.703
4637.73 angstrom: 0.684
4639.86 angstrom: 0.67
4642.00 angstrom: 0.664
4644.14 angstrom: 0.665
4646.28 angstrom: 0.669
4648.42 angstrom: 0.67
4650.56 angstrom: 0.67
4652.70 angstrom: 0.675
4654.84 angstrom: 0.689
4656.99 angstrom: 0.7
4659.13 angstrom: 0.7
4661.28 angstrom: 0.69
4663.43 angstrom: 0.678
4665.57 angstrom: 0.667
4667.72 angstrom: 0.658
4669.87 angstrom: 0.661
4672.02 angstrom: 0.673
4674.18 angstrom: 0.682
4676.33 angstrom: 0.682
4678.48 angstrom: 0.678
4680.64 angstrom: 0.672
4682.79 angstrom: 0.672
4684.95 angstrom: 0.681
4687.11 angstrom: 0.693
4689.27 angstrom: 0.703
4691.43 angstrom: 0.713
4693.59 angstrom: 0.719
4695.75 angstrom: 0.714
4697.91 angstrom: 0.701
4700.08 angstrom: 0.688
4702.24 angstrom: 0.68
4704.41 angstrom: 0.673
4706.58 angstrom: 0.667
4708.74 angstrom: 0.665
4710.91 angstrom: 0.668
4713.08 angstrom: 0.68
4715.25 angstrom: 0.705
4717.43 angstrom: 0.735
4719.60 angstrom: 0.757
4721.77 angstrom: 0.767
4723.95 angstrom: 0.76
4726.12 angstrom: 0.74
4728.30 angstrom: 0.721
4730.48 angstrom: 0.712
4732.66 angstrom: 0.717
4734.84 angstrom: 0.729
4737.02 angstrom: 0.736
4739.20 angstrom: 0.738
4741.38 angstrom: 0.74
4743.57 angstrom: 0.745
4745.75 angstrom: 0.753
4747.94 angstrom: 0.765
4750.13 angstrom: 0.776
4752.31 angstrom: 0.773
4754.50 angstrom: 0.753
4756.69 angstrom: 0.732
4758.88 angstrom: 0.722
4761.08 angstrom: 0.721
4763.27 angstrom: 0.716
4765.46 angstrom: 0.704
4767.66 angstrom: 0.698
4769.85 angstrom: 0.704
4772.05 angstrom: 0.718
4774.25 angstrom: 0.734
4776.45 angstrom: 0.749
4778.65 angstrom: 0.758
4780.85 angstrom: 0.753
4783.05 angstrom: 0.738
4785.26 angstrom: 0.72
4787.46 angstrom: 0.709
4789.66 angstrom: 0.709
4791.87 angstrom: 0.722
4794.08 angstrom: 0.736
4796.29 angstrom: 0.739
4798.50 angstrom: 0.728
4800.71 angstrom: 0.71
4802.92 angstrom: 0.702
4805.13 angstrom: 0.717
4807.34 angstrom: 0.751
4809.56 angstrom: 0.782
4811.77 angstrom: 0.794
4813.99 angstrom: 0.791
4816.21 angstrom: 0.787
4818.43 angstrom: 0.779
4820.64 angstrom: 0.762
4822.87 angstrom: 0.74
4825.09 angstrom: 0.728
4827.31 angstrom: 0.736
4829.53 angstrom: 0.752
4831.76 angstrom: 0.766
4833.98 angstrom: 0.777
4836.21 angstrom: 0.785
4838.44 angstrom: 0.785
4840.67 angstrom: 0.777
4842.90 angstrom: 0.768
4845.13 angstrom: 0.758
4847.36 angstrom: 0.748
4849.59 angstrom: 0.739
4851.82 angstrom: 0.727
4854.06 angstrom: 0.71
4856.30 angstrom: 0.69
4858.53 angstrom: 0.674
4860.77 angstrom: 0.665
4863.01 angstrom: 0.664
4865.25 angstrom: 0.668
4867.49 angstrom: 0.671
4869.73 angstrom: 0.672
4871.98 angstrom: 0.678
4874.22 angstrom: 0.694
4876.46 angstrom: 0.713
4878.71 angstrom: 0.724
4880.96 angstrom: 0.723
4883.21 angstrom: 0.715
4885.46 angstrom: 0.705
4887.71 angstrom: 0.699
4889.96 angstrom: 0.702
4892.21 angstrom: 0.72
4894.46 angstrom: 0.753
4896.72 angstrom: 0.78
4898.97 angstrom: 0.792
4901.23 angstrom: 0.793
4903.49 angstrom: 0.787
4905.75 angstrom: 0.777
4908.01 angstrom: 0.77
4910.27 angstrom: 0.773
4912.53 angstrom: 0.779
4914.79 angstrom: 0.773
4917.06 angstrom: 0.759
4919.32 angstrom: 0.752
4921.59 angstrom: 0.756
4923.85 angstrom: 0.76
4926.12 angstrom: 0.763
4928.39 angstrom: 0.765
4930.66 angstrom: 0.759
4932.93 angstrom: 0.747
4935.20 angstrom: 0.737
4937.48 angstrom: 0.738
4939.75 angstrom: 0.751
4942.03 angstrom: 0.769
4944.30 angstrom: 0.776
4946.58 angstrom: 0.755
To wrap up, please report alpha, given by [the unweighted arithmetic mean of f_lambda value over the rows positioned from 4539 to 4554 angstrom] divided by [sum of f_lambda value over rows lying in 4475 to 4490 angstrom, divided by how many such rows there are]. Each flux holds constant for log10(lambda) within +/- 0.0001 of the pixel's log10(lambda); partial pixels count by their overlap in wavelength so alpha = 1.03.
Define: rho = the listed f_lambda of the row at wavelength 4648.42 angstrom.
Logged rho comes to 0.67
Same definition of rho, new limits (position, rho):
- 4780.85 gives 0.753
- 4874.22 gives 0.694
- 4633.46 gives 0.719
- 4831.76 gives 0.766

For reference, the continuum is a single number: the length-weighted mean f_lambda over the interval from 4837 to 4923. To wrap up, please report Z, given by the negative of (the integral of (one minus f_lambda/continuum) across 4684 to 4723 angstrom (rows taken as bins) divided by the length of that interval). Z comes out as -0.04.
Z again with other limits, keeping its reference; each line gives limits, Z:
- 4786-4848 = 0.03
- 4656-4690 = -0.07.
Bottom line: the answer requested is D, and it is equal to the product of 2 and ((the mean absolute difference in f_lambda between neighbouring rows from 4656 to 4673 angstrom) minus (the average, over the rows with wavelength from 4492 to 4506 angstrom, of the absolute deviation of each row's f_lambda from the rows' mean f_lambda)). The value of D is -0.051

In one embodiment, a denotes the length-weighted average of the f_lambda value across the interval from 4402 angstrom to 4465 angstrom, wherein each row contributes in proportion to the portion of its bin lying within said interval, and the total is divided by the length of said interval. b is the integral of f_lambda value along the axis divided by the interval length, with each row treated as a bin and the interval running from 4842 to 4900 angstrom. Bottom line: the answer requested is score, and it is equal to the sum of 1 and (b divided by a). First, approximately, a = 0.62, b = 0.713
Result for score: 2.16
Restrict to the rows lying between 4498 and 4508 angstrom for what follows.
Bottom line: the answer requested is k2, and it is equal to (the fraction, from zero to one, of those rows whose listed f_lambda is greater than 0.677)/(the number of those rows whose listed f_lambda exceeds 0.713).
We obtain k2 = 0.25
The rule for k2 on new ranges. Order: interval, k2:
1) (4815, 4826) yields 0.20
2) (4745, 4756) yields 0.20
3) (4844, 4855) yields 0.25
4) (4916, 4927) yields 0.20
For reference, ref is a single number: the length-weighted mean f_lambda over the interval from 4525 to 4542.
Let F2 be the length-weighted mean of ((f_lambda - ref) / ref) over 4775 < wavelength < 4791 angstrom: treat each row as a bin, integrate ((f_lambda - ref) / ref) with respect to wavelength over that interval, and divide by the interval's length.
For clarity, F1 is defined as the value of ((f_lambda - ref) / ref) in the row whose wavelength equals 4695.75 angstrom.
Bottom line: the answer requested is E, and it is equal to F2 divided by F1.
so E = 1.4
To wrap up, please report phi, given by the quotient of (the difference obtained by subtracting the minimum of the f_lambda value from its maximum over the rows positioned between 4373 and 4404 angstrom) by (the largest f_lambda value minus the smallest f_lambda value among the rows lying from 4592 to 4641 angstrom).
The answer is 1.5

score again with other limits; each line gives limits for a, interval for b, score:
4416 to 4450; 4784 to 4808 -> 2.13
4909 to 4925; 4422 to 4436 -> 1.80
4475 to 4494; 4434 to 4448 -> 1.98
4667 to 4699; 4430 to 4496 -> 1.93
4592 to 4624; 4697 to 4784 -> 2.01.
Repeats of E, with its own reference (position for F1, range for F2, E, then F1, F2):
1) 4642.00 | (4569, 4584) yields -9.0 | 0.00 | 0.03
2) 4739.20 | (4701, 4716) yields 0.1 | 0.11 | 0.02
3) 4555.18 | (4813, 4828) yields 2.2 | 0.06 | 0.14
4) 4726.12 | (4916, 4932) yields 1.3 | 0.11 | 0.14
